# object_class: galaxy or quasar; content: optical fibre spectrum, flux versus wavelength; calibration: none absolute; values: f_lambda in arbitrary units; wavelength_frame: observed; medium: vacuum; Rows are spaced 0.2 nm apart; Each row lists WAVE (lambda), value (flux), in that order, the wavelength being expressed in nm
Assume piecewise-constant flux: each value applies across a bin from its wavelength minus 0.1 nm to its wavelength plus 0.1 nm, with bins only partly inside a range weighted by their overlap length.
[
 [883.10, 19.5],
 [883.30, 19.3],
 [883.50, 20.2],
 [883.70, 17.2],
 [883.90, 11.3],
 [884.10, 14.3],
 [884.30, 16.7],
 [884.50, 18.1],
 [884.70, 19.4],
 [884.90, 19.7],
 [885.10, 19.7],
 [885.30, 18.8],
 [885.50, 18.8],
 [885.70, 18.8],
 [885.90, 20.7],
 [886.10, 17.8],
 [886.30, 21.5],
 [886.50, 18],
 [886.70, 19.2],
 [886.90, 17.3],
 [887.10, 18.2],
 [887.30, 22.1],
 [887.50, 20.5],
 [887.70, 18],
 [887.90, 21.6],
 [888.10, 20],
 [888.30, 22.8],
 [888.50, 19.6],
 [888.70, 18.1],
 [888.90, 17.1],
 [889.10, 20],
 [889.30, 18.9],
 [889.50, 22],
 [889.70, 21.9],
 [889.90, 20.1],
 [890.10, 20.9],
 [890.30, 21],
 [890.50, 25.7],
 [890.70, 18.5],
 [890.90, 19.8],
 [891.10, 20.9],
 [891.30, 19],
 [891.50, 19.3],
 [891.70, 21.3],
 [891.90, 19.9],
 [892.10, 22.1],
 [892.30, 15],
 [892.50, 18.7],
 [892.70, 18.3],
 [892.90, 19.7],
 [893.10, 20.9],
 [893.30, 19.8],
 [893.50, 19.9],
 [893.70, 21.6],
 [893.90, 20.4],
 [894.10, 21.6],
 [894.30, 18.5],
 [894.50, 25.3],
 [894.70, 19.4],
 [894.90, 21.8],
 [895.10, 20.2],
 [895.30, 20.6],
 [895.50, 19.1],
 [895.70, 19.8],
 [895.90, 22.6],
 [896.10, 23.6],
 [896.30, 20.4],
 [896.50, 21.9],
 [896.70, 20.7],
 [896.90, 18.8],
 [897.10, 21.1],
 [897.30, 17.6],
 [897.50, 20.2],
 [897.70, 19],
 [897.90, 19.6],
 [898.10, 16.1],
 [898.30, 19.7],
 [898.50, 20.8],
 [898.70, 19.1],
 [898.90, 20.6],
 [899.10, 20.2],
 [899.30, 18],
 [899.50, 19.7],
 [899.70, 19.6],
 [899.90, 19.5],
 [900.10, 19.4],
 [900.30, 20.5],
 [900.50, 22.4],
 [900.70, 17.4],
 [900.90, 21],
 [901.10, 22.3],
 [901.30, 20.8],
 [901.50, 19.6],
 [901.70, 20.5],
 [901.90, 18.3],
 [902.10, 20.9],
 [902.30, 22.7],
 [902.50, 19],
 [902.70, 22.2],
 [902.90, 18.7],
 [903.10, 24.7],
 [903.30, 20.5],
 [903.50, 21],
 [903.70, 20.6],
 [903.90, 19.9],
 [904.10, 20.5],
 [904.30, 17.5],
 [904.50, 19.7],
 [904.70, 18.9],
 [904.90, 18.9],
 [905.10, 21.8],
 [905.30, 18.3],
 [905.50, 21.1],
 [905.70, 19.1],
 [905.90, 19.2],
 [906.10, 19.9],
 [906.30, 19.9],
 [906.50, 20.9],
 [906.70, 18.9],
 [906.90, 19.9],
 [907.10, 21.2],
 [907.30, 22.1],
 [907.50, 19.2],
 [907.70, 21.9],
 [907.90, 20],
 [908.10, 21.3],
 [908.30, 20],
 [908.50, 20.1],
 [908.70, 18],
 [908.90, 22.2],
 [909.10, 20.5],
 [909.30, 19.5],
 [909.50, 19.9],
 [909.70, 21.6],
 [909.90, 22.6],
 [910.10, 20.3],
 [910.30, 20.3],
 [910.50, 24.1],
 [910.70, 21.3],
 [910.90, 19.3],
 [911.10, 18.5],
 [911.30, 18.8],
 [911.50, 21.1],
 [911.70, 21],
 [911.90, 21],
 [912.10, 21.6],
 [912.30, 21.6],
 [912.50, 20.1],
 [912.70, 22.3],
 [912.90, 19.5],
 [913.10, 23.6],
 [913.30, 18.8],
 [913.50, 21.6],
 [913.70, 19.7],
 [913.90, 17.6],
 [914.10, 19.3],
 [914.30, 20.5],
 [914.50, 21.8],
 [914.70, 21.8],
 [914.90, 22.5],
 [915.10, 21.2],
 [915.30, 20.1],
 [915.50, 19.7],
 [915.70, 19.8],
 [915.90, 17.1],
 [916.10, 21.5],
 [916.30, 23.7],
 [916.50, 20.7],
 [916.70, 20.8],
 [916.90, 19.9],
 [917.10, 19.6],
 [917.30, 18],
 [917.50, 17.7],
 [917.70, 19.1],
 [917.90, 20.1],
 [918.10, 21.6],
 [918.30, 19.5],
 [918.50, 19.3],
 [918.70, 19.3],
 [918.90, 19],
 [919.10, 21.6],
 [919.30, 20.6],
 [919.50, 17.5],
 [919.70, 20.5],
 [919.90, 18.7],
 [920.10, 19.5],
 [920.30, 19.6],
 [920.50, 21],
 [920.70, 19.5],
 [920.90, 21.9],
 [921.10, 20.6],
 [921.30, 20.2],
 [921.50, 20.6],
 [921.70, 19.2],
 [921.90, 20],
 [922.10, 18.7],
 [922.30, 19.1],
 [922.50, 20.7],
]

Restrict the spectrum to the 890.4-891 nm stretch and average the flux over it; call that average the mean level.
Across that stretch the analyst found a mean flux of 21.3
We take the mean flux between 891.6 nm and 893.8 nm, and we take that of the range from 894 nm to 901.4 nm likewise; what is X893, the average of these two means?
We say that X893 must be 20.0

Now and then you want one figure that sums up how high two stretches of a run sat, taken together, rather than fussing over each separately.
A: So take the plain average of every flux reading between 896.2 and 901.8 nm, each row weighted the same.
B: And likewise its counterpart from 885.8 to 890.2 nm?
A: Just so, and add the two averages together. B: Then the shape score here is 39.7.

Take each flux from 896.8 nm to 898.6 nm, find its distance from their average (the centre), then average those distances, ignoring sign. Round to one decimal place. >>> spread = 1.2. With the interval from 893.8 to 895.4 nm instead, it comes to 1.4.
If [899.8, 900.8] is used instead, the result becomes 1.3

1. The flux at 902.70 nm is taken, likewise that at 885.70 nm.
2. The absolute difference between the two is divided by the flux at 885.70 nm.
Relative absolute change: 0.18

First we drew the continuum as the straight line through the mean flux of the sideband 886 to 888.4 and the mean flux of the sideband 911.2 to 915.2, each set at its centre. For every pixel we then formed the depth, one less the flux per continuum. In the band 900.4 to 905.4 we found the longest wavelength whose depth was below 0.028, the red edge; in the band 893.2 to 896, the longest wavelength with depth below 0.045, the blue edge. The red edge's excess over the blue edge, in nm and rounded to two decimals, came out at 9.20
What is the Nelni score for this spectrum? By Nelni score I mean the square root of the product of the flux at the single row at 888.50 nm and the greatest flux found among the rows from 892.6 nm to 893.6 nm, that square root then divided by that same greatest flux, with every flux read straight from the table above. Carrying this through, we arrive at 0.968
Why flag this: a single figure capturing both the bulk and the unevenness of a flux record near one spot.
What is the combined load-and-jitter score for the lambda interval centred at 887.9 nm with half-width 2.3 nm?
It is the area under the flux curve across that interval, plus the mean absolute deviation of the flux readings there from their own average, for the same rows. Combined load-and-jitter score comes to 92.5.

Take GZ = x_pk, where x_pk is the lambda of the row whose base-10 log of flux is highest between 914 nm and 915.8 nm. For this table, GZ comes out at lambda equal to 914.90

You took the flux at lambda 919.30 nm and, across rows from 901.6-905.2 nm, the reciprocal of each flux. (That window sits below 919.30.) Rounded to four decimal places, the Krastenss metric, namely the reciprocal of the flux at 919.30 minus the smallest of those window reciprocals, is 0.0081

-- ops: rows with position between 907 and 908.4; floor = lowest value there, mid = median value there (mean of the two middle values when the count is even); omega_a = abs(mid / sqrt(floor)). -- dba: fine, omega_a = 4.84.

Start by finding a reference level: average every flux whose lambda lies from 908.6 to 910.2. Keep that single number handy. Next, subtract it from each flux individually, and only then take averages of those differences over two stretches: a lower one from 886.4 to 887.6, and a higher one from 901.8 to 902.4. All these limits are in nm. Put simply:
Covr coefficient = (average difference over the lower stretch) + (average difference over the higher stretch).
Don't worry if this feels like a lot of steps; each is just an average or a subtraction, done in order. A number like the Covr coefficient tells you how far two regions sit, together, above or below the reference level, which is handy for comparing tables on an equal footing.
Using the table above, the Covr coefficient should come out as -1.3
